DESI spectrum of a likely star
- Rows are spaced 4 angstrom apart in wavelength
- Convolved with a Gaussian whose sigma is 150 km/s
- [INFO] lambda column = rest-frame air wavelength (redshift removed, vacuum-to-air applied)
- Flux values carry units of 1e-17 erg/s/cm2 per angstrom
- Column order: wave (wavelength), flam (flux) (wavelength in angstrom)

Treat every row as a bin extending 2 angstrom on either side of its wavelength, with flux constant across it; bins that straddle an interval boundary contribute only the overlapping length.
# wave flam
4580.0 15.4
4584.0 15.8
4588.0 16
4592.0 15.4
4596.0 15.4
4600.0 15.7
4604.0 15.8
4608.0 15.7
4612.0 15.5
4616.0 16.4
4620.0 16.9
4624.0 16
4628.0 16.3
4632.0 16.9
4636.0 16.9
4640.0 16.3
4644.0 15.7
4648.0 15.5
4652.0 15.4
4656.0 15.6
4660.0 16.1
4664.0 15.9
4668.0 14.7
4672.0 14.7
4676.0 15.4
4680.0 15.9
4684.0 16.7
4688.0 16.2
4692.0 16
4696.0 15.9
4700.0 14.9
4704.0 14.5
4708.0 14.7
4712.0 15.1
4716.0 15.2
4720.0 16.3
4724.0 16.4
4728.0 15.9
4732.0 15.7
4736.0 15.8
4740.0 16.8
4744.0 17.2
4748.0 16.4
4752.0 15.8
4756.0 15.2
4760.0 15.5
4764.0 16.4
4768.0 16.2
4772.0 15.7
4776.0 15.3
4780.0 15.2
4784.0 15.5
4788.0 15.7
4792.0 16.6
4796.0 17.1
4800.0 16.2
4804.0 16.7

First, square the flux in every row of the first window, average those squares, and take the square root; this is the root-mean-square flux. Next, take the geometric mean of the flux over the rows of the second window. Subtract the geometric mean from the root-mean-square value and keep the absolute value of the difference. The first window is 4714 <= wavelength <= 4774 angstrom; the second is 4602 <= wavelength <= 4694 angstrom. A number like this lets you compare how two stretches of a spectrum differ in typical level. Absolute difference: 0.12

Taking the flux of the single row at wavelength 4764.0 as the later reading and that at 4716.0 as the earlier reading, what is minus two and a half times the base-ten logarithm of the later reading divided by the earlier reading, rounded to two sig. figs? -0.083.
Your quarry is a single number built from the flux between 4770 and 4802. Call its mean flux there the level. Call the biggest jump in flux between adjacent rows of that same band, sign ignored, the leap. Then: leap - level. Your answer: -15.0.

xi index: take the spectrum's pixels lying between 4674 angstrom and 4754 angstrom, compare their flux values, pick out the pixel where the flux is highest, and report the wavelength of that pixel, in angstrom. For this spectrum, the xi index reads 4744.0 angstrom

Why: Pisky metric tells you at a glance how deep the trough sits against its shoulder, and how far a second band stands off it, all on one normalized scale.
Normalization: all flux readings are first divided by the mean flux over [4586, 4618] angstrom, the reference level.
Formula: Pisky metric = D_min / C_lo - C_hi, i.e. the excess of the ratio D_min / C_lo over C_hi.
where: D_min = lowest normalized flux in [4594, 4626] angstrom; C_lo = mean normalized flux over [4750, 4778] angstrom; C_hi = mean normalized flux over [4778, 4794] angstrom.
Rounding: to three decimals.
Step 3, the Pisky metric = -0.022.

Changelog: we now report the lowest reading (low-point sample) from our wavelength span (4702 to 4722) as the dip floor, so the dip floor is 14.5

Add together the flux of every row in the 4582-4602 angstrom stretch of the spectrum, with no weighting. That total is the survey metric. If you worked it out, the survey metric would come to 78.3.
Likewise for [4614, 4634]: 82.5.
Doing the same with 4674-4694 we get 80.2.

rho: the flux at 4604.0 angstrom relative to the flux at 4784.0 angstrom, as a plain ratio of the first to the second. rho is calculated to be 1.02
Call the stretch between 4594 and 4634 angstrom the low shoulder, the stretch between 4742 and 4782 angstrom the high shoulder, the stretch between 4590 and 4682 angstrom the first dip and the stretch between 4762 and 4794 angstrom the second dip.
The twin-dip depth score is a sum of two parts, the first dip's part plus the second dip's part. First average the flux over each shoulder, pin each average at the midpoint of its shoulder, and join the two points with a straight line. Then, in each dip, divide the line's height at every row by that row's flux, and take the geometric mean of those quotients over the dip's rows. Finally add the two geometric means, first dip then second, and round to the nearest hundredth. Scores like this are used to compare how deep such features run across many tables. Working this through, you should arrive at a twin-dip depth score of 2.02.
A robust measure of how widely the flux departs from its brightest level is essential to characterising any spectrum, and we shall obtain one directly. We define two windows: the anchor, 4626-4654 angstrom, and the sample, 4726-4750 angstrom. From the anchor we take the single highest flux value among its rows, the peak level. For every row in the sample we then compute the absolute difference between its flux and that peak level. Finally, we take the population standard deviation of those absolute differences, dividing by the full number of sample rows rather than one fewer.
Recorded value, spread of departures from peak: 0.42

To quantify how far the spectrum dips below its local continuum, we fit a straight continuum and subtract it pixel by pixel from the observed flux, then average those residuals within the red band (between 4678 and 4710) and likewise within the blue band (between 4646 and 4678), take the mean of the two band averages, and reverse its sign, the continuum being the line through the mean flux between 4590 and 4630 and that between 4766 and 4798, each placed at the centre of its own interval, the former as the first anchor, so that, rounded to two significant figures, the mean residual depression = 0.40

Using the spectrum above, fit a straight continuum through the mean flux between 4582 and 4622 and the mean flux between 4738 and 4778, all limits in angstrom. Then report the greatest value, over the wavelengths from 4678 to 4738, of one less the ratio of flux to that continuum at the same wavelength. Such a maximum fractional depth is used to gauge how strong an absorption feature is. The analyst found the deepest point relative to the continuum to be 0.093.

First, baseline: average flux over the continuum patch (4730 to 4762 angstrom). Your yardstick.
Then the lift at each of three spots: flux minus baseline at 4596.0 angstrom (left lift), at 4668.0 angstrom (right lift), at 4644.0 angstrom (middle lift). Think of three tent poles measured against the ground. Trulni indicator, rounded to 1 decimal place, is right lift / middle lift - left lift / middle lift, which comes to 2.0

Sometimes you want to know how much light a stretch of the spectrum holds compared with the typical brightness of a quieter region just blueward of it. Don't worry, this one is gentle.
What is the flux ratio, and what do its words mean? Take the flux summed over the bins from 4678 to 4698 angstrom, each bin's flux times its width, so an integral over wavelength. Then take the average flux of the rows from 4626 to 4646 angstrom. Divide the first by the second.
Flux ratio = 19.7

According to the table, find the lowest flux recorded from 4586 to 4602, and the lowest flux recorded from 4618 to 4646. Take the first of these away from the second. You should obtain 0.30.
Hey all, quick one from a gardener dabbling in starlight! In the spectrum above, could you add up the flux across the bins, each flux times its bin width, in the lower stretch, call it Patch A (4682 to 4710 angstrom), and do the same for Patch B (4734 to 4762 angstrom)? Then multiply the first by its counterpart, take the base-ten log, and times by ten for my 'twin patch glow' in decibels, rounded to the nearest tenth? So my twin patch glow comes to 52.9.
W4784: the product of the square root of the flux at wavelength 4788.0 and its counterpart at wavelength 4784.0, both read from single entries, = 15.6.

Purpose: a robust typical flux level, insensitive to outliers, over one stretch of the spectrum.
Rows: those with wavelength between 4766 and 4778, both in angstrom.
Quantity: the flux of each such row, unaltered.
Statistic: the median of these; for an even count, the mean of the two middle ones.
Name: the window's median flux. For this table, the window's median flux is 15.7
